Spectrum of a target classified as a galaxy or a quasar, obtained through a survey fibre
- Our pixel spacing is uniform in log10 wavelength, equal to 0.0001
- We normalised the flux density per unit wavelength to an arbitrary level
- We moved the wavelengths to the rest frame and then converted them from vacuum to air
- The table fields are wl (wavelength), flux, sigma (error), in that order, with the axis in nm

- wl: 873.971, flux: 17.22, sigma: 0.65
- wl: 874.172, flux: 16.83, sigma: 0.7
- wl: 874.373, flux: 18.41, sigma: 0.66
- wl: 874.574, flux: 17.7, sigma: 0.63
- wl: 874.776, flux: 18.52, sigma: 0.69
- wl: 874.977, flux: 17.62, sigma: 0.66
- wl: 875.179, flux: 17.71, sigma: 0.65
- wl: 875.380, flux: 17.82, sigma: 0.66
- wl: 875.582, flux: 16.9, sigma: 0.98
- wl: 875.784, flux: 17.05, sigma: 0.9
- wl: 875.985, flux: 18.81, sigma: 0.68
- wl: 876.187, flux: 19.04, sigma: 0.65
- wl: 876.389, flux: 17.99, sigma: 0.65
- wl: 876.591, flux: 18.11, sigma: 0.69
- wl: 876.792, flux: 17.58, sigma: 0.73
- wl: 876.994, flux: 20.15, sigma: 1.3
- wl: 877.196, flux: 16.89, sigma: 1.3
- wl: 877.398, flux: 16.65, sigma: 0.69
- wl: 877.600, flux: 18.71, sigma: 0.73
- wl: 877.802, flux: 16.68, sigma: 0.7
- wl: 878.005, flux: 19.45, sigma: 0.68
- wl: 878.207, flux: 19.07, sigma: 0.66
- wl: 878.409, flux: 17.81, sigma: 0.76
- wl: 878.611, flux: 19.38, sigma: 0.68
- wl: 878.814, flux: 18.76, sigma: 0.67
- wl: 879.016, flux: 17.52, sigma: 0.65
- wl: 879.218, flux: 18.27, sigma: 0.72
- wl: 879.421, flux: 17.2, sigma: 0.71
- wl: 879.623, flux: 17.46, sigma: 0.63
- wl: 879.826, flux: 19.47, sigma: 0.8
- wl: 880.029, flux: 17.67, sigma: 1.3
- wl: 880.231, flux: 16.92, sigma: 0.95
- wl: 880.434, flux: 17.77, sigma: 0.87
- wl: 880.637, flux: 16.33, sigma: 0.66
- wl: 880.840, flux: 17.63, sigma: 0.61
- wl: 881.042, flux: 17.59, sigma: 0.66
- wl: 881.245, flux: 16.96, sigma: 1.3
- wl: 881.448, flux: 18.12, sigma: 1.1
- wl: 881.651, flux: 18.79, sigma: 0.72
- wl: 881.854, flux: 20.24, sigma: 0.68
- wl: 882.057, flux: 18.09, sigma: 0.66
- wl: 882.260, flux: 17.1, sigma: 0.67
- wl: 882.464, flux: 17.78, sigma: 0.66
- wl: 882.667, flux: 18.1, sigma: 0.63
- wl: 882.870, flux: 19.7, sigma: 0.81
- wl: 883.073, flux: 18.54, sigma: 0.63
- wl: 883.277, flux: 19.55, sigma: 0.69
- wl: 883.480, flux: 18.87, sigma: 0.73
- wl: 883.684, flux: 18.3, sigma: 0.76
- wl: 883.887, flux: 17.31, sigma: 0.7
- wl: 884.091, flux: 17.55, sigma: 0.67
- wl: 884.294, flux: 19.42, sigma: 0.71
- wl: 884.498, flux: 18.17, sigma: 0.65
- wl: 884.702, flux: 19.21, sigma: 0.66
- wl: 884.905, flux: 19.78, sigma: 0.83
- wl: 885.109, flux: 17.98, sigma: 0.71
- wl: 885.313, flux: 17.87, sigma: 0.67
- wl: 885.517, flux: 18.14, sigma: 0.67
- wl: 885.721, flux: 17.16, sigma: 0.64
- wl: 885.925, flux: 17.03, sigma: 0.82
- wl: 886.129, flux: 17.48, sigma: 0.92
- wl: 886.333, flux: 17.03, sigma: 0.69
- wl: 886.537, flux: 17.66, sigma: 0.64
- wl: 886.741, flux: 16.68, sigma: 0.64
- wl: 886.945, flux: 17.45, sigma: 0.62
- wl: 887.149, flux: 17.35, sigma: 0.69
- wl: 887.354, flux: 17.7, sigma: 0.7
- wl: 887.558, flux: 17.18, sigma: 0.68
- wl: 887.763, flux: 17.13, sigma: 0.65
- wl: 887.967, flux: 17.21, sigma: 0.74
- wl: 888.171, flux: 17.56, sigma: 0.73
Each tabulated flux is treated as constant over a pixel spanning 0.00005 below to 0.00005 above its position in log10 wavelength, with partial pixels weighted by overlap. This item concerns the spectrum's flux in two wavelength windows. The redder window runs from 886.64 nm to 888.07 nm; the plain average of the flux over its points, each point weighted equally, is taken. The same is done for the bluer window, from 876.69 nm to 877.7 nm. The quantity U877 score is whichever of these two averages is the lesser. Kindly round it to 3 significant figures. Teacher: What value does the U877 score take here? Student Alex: 17.2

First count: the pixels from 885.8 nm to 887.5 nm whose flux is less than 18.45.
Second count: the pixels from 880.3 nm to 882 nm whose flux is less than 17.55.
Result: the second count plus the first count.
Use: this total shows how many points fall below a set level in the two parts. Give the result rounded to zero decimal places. 10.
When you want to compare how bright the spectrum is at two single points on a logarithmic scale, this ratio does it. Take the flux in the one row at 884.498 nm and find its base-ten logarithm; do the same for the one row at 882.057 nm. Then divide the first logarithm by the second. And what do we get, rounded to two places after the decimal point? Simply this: 1.00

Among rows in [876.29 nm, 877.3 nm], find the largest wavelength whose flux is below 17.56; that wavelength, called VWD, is 877.196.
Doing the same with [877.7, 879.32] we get 879.016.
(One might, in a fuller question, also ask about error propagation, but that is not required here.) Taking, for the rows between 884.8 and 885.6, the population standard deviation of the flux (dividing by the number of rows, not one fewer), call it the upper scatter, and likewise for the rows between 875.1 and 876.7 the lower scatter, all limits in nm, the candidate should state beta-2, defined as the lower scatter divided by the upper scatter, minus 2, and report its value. -1.1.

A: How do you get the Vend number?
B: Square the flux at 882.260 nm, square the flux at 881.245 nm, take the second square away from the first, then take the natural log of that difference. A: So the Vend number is 1.6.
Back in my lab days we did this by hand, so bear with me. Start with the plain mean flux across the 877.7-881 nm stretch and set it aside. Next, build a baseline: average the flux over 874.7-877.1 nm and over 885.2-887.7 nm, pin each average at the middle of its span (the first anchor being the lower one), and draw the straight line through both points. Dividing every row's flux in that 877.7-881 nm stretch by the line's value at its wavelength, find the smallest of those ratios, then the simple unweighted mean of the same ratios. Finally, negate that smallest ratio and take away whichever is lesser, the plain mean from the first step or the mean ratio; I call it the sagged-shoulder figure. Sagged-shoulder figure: -1.923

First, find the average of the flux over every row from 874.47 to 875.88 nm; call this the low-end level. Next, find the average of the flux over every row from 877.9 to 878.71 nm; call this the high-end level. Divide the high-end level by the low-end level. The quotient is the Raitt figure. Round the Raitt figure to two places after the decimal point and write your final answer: 1.07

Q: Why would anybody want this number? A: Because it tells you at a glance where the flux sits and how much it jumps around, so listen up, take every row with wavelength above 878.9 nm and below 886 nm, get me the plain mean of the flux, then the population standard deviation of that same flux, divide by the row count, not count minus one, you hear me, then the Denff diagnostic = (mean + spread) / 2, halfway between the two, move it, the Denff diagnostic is 9.52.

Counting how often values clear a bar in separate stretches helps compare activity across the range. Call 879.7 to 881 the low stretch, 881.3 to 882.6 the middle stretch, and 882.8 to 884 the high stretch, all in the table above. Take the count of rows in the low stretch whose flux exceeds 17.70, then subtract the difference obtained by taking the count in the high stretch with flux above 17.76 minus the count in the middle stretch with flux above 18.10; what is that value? 0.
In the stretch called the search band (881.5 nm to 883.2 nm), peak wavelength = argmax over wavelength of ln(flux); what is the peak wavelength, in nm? 881.854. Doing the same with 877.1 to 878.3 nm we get 878.005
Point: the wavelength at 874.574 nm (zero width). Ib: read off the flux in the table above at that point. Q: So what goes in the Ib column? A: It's 17.7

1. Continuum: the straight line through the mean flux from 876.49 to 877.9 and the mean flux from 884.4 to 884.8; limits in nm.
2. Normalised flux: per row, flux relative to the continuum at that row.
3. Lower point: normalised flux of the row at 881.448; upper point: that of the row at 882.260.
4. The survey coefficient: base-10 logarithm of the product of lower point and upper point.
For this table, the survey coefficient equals -0.037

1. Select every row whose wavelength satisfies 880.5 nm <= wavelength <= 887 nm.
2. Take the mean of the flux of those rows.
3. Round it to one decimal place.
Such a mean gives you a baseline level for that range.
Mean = 18.1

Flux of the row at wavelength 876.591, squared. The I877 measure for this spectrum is 328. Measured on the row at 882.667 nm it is 328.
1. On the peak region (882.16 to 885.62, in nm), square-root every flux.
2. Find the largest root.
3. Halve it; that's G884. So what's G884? 2.22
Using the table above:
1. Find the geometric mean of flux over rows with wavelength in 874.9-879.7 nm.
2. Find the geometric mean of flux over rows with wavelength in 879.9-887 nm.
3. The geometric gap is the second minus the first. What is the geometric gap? 0.0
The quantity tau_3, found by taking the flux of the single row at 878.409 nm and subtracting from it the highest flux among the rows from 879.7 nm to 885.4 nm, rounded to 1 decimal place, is -2.4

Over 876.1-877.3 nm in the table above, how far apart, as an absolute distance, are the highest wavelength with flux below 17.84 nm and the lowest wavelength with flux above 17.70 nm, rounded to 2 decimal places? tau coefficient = 1.01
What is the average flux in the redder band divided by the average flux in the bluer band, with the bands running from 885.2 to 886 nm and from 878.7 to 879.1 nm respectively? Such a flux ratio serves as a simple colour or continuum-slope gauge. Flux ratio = 0.97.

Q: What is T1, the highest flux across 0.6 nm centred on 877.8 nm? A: 19.45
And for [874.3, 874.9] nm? 18.52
